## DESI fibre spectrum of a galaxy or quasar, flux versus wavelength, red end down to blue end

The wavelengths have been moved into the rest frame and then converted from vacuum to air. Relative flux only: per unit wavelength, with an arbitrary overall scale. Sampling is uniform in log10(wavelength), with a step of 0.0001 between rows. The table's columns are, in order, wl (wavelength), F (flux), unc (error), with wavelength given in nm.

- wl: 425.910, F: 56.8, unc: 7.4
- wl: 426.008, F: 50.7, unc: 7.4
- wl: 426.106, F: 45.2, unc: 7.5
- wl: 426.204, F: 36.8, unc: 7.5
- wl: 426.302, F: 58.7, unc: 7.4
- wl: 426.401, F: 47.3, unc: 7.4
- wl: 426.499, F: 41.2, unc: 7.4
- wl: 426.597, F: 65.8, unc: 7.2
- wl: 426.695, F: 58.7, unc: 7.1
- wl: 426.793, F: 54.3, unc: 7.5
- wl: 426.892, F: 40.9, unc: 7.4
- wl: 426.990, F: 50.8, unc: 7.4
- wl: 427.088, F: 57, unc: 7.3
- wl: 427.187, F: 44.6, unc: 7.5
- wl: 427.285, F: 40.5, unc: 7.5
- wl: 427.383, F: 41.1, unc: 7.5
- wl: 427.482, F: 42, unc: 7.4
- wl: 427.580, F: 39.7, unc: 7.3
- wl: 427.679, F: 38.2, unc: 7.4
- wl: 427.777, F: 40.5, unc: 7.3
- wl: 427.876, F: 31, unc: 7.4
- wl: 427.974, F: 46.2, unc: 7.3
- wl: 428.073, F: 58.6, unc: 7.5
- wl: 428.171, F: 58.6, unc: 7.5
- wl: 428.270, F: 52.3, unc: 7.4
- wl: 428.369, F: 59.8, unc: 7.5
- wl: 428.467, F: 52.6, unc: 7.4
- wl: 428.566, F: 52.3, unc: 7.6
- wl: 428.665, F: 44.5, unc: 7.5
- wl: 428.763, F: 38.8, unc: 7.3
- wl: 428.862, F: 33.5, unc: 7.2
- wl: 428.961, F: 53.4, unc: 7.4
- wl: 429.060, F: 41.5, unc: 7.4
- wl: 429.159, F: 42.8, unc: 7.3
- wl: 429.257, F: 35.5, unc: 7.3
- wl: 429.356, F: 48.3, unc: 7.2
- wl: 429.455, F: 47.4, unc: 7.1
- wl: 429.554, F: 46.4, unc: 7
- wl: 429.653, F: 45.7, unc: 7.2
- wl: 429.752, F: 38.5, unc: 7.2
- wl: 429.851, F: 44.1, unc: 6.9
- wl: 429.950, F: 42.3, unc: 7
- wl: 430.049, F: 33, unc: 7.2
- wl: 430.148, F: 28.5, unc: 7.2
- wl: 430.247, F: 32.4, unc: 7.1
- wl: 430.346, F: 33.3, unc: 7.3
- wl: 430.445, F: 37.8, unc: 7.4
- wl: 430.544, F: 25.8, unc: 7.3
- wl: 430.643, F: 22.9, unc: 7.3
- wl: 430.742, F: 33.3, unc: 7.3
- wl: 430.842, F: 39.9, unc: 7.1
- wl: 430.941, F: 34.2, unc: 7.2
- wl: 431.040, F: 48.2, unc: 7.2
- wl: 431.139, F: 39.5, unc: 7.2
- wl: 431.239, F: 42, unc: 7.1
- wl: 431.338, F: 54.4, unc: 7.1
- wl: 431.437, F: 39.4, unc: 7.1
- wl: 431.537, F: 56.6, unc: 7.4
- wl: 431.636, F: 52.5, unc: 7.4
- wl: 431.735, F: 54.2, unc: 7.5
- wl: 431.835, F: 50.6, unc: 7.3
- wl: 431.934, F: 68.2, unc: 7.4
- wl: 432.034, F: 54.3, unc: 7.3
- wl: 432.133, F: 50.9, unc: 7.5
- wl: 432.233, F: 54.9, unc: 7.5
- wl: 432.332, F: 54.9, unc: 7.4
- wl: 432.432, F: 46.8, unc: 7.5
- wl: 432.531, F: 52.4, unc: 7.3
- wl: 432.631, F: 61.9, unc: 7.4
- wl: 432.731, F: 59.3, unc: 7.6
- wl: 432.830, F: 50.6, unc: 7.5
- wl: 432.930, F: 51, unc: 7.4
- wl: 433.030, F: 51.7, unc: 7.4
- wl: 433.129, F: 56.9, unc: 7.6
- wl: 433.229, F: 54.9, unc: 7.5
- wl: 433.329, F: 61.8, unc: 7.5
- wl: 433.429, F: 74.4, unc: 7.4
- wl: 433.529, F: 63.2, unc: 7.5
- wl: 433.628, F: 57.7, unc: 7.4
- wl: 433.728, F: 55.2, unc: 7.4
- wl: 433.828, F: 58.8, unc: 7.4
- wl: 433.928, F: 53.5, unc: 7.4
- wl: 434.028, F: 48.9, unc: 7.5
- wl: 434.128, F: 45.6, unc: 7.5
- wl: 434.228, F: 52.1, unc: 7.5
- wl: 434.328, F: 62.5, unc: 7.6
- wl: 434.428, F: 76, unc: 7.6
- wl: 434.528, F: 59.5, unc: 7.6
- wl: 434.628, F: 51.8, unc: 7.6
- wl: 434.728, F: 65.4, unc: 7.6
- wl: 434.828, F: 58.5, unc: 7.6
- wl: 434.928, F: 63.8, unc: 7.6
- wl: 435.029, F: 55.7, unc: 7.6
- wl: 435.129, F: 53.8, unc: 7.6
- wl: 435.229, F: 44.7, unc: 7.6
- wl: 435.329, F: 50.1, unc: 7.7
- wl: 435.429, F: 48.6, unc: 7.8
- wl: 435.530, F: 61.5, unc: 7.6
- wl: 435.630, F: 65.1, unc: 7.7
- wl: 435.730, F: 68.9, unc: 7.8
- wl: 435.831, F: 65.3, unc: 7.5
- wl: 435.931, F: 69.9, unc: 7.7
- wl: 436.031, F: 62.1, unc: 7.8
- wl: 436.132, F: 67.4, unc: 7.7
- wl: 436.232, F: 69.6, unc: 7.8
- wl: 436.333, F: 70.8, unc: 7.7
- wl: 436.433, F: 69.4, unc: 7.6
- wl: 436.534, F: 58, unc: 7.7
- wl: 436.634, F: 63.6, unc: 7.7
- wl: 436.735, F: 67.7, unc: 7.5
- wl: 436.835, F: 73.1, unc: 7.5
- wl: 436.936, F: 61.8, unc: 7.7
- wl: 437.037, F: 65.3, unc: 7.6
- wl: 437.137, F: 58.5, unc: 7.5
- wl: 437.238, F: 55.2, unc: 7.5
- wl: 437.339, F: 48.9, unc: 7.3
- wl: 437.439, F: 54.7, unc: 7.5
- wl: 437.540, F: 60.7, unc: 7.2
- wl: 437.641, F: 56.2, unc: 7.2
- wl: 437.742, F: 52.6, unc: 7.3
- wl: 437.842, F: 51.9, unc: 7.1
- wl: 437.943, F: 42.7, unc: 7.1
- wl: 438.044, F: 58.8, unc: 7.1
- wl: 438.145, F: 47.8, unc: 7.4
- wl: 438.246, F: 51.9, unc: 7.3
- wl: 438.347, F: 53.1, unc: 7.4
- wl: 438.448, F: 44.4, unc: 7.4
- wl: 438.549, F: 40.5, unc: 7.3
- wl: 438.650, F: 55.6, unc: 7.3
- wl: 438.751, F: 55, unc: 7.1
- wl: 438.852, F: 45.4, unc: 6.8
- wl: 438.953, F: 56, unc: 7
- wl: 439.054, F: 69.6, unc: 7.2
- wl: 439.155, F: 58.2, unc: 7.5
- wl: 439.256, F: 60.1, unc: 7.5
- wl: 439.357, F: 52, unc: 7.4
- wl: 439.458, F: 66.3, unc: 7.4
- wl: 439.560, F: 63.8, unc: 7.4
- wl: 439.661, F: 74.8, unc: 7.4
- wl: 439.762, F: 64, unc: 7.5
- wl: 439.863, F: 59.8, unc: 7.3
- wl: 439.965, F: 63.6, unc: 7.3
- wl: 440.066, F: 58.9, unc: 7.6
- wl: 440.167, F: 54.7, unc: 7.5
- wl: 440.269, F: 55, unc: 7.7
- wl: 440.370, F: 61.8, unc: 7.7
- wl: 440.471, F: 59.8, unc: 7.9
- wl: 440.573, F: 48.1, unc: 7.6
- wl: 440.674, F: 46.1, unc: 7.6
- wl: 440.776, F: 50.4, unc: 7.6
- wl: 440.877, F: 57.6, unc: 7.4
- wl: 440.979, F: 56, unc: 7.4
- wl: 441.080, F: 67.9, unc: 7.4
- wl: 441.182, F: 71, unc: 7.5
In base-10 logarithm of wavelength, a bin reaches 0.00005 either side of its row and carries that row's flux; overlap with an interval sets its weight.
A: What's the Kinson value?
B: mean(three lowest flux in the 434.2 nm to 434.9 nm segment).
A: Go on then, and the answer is 54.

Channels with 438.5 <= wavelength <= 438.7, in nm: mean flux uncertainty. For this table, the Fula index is 7.30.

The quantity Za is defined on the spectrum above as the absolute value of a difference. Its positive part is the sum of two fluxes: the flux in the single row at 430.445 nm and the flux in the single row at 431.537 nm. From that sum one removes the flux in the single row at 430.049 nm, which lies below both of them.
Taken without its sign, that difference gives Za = 61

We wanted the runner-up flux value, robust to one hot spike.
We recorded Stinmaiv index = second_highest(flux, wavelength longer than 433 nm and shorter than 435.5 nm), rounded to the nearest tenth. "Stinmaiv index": 74.4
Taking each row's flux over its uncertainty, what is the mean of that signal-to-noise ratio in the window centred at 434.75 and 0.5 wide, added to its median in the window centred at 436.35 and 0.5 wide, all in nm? 16.8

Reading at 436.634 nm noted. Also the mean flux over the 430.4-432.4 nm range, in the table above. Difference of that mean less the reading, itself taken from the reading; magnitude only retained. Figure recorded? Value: 81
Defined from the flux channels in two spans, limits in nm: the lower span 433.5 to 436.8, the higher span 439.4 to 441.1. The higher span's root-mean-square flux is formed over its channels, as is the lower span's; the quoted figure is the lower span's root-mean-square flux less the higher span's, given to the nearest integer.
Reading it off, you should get 1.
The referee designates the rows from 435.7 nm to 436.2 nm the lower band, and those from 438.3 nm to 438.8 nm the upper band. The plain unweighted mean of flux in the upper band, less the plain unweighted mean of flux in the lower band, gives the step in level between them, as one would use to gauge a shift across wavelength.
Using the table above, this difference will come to -17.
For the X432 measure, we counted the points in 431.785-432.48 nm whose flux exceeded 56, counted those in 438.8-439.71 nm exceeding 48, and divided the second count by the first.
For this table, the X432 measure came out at 8.0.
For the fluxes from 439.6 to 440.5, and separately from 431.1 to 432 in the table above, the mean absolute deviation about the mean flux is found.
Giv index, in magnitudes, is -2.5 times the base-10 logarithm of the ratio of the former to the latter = 0.6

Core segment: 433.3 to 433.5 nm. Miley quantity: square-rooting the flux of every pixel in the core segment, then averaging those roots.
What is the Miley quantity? 8.24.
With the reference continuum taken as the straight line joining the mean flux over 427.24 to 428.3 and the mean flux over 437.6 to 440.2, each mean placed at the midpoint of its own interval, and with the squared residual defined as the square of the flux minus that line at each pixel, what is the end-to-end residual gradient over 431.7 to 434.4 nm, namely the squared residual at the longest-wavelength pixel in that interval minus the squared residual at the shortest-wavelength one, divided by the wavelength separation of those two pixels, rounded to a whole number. 36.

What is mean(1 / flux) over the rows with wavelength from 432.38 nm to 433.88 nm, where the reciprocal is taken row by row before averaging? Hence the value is 0.0177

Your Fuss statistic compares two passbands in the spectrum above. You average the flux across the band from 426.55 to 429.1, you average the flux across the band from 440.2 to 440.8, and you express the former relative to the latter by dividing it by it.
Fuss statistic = 0.89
